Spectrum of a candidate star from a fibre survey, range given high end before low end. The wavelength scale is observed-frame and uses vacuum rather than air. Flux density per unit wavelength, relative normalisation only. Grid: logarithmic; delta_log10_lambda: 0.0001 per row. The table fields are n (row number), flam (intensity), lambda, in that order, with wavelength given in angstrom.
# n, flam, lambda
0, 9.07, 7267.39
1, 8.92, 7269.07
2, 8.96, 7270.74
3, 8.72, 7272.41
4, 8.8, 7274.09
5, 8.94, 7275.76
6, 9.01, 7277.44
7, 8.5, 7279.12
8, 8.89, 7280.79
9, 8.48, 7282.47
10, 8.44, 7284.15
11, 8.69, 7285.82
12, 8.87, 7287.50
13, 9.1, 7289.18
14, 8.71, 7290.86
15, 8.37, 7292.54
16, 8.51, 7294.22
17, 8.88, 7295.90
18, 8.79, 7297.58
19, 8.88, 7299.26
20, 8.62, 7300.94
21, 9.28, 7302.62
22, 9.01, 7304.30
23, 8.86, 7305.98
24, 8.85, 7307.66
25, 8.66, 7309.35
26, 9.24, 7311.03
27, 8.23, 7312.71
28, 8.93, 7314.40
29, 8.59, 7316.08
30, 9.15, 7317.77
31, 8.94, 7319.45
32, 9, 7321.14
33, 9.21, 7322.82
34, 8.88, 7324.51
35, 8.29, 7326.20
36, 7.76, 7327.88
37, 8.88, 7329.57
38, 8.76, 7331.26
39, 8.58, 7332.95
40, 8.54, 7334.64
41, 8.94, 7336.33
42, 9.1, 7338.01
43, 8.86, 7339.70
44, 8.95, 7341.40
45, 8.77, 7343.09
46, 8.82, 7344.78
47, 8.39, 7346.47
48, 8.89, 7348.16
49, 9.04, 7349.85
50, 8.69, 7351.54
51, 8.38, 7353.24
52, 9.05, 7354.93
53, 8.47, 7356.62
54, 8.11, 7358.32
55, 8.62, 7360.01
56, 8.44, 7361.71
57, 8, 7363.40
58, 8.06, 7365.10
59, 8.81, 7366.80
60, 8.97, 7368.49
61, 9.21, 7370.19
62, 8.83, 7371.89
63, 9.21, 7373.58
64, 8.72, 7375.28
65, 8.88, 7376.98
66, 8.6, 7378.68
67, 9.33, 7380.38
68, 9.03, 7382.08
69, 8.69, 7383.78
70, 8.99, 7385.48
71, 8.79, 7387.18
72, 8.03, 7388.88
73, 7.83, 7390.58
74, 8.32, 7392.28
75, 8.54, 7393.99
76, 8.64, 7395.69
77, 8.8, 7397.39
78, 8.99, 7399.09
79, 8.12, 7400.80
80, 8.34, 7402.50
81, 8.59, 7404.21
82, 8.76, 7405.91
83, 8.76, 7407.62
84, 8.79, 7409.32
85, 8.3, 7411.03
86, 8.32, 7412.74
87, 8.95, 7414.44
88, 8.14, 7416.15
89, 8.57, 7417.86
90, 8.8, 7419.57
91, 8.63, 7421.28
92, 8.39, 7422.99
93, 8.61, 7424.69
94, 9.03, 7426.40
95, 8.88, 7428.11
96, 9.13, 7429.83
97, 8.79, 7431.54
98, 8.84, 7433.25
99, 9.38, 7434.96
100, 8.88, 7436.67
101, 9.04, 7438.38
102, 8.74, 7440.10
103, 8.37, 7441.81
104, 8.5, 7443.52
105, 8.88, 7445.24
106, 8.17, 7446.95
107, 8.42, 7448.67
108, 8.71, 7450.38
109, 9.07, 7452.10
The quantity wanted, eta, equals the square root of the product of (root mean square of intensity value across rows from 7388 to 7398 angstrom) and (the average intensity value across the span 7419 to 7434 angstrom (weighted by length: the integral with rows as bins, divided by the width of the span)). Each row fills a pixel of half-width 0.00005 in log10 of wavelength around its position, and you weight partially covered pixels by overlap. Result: 8.58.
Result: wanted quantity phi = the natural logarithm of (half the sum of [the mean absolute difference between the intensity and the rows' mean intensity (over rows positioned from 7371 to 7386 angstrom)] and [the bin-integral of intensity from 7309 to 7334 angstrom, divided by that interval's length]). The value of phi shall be 1.50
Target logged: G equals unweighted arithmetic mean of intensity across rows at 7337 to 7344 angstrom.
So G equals 8.92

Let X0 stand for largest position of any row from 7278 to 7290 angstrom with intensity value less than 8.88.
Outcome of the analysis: 7287.50 angstrom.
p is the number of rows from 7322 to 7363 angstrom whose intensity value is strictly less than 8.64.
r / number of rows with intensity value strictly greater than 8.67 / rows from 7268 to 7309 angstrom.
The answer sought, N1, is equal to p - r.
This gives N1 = -8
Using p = 10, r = 18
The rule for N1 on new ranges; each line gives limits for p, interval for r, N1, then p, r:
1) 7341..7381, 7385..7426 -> 0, 9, 9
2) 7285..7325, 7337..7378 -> -11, 5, 16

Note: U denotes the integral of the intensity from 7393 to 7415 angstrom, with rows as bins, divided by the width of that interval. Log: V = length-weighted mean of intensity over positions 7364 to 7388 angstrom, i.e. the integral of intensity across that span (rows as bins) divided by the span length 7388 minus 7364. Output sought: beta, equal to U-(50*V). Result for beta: -434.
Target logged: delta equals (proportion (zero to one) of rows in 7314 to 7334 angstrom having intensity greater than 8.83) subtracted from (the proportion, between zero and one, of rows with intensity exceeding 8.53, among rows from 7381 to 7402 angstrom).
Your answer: 0.08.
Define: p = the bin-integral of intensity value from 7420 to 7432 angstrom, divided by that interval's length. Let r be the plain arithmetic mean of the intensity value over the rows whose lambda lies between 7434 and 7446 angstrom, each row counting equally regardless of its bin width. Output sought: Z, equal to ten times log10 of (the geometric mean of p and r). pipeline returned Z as 9.45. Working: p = 8.78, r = 8.83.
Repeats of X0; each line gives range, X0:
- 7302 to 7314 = 7312.71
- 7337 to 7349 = 7346.47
